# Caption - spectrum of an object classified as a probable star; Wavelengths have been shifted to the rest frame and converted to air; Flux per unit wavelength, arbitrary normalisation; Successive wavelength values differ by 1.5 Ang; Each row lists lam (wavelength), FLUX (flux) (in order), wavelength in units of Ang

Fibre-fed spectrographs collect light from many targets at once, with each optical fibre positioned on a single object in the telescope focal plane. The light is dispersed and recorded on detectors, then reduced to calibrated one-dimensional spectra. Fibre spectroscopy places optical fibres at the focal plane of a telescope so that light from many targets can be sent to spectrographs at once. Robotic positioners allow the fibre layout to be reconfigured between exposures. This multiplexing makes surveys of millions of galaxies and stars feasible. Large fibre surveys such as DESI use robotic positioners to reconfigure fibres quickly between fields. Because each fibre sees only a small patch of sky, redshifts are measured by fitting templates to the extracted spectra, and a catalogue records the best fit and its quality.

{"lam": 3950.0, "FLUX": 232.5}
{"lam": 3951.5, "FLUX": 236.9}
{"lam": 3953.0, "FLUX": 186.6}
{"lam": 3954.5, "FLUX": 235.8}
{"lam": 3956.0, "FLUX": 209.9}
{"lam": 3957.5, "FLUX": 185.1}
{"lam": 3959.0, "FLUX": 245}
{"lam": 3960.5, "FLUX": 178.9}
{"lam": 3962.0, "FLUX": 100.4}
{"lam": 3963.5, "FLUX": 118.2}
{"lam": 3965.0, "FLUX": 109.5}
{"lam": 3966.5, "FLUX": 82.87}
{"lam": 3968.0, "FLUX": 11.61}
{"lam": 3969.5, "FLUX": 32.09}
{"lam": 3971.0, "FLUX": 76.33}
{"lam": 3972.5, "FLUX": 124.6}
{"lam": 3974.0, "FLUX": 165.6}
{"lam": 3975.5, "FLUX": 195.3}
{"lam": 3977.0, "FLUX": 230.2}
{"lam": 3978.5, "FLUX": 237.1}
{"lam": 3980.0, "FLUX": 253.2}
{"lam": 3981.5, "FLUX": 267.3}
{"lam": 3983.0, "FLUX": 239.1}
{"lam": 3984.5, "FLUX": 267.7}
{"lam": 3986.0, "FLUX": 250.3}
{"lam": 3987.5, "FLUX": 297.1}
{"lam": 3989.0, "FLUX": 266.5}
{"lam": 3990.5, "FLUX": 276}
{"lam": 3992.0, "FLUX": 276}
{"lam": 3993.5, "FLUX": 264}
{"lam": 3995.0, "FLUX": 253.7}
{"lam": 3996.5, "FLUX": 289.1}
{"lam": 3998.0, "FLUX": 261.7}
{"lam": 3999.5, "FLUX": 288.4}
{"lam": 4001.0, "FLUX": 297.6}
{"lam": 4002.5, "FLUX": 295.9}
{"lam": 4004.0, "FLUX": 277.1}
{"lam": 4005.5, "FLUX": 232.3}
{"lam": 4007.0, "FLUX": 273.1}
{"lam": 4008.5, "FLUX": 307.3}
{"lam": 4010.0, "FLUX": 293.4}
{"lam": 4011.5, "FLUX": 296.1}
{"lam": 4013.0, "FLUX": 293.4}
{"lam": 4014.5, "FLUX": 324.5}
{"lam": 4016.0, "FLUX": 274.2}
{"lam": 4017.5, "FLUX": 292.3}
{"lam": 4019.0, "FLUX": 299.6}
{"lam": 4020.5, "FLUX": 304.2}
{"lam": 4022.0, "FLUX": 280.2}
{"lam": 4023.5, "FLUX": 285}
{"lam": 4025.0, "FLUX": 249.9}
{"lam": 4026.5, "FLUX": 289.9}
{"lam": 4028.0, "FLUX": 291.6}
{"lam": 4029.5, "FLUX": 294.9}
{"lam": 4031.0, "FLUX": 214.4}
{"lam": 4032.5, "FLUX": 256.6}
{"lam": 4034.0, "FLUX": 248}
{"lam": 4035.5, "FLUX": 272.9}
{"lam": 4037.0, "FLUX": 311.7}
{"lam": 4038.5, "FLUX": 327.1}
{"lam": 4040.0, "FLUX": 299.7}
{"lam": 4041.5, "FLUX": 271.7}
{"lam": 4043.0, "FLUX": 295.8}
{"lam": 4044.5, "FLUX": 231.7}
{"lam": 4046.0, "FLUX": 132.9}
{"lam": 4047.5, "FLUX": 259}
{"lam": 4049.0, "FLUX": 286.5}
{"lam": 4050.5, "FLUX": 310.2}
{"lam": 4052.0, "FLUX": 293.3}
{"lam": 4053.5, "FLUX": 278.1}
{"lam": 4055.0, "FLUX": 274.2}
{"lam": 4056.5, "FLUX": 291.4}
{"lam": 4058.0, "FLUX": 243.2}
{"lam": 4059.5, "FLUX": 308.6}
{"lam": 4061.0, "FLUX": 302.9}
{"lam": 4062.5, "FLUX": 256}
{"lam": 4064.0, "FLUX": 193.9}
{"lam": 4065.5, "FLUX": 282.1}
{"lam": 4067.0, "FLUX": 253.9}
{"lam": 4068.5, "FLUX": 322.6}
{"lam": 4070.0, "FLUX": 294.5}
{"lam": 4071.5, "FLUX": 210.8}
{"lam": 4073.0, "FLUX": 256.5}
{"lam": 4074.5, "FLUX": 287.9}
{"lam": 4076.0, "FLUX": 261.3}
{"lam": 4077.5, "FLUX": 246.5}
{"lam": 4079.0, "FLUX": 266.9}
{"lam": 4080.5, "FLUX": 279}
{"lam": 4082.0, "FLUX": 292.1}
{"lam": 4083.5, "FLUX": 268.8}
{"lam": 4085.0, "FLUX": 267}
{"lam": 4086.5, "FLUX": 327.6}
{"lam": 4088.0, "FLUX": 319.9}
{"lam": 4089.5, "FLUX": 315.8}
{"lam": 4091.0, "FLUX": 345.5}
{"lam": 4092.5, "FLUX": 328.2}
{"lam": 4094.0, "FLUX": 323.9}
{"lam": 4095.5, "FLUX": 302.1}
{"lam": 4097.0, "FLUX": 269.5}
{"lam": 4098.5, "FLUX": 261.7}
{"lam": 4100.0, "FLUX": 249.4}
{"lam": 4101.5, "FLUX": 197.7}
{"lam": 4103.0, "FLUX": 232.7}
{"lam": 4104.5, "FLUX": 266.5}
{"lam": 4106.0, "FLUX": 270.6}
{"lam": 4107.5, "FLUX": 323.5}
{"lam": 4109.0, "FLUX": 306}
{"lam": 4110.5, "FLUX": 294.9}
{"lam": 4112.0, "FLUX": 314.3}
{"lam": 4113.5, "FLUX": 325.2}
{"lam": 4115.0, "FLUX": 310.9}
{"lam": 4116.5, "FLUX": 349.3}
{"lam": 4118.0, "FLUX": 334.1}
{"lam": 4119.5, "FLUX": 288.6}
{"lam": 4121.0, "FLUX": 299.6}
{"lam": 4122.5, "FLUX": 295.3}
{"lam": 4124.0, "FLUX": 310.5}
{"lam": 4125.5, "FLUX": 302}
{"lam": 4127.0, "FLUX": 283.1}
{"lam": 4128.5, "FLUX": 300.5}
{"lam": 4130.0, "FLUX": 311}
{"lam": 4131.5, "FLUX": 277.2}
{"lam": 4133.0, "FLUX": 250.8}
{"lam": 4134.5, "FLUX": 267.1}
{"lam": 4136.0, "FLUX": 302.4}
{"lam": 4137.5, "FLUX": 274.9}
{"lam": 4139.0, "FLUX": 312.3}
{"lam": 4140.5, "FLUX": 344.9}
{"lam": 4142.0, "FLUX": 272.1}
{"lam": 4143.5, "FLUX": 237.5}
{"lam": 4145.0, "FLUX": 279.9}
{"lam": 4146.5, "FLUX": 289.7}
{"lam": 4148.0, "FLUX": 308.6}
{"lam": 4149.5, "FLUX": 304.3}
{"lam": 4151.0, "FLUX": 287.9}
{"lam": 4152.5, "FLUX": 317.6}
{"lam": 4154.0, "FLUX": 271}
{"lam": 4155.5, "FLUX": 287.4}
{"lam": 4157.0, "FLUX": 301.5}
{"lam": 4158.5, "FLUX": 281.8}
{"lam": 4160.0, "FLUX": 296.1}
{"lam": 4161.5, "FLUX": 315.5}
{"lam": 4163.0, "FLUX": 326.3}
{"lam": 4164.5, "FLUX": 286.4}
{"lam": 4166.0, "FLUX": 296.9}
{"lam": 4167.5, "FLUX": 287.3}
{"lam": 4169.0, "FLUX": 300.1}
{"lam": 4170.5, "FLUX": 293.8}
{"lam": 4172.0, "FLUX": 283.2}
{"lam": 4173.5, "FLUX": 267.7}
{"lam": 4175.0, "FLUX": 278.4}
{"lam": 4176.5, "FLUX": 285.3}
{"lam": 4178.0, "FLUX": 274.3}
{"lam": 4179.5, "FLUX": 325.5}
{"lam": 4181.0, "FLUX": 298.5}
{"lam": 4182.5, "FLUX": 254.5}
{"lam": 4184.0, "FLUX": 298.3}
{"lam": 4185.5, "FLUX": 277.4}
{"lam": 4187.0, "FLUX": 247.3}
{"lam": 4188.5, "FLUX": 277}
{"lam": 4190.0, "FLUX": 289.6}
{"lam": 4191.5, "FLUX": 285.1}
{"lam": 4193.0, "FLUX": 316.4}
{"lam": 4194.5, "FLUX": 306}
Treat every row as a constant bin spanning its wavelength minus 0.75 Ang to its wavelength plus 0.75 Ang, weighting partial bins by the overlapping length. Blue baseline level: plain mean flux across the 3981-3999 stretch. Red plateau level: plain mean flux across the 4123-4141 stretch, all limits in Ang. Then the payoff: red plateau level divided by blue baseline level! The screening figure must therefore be 1.10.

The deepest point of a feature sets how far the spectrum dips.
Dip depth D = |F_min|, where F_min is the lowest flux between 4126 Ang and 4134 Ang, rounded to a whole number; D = 251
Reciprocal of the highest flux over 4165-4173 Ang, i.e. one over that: 0.0033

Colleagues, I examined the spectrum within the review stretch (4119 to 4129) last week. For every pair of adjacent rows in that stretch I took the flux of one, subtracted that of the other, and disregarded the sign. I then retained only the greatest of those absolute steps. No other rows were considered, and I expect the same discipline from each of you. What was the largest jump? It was 19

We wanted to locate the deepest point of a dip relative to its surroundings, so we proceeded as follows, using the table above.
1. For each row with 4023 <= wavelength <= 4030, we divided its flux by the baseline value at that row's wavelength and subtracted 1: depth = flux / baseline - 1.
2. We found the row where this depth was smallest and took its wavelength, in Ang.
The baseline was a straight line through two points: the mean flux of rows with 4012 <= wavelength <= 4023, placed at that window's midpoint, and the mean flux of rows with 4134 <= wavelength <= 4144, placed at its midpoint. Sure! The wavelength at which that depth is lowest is 4025.0 Ang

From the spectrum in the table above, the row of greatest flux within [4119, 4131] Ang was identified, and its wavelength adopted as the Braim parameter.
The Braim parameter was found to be 4130.0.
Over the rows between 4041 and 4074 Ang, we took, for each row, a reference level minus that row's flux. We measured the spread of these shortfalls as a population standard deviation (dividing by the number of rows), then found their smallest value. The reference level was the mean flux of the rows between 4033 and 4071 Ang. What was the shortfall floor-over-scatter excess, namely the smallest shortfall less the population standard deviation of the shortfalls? -92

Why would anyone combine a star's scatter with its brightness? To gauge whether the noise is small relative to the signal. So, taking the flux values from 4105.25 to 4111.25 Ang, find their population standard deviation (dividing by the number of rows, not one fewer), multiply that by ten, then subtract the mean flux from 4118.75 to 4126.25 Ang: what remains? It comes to -107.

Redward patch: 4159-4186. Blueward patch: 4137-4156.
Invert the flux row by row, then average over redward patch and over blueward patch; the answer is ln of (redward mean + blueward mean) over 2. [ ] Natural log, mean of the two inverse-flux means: -5.669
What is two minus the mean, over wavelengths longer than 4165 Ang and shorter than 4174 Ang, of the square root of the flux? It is -15.0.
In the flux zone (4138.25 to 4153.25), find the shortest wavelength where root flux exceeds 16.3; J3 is 4139.0 Ang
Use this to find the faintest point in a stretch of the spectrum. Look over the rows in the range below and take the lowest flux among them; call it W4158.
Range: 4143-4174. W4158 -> 237.5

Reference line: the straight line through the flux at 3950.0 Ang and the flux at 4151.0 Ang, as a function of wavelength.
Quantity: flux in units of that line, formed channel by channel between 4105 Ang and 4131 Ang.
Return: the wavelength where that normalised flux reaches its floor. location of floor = 4106.0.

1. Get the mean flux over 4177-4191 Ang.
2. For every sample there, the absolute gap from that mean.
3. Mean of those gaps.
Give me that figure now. 18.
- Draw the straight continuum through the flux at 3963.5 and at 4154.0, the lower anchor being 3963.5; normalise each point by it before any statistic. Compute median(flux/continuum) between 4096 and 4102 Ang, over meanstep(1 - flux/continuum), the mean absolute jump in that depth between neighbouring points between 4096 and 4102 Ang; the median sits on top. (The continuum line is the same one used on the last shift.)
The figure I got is 10.2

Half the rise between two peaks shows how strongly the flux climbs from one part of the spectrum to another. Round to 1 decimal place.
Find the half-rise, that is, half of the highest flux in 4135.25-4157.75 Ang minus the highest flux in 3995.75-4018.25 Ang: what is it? 10.2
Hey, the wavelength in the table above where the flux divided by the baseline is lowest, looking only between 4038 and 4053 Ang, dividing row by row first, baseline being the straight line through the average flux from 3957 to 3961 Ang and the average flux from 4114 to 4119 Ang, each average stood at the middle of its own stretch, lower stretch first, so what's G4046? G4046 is 4046.0 Ang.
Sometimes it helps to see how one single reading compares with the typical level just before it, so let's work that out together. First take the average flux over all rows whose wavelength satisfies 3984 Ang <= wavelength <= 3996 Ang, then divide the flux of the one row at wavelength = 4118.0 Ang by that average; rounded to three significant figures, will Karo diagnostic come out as 1.24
